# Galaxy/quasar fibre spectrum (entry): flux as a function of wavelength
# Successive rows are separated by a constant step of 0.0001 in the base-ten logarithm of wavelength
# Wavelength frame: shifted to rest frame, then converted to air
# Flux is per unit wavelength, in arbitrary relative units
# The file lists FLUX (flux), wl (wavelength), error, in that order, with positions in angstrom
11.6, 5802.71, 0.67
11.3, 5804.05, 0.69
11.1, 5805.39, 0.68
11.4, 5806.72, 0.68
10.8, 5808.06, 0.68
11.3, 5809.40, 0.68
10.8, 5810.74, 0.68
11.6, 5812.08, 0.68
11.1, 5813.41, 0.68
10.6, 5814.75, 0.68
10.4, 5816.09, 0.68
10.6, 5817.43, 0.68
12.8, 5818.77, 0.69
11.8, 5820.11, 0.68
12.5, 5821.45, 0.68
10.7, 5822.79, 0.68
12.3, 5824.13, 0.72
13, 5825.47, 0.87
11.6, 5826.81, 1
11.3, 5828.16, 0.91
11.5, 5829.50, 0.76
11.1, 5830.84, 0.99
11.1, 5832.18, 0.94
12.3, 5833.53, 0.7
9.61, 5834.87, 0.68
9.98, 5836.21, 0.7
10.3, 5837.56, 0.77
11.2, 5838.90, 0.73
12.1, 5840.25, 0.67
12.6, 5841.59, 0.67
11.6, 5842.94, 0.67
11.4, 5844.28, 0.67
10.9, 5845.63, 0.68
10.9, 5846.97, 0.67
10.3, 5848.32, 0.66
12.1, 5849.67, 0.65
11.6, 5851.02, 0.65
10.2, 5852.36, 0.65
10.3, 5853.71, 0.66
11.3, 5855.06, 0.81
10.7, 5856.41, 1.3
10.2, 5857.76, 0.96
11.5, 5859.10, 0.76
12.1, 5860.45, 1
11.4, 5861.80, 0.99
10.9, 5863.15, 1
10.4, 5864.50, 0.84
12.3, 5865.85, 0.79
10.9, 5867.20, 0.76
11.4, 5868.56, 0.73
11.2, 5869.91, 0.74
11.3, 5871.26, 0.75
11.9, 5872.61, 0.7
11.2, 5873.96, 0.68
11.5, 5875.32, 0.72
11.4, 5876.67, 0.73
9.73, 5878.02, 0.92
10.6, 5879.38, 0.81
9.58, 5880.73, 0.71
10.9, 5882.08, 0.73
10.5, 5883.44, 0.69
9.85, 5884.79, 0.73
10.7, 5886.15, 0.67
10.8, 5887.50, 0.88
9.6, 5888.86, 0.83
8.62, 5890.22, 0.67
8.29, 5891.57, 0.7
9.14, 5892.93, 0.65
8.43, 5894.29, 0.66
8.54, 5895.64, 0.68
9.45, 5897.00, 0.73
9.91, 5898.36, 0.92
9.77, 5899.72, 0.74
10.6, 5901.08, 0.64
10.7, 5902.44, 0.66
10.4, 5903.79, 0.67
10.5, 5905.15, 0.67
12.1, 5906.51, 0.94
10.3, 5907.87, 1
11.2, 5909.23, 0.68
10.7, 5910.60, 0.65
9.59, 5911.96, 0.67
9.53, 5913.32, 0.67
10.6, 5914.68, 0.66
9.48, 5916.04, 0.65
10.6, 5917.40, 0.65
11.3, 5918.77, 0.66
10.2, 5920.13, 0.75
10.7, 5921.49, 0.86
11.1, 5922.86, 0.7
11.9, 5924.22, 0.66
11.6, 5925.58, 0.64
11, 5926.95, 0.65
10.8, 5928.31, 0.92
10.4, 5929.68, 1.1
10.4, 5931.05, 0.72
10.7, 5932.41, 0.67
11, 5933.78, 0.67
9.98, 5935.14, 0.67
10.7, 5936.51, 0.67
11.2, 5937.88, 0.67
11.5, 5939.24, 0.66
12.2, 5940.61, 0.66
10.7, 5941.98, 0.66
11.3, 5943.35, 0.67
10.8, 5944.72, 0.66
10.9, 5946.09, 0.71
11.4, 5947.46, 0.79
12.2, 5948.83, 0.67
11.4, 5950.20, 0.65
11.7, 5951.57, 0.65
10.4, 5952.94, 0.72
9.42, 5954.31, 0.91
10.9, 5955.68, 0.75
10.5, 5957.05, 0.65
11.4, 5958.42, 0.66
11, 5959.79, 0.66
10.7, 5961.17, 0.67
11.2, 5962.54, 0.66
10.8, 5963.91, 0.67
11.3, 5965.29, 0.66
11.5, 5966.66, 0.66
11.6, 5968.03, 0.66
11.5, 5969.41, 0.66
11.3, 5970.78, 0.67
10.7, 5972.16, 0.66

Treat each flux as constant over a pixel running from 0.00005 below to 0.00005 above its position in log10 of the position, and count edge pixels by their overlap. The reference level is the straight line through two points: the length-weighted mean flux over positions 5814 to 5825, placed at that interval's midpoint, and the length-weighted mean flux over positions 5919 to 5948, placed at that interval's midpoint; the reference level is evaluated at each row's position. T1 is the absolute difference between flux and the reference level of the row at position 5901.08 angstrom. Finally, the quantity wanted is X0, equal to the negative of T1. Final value -0.52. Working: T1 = 0.5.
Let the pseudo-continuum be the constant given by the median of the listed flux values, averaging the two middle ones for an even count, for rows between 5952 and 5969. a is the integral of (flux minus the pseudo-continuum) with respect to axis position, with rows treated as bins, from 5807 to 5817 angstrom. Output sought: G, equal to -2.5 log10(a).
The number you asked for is 4.1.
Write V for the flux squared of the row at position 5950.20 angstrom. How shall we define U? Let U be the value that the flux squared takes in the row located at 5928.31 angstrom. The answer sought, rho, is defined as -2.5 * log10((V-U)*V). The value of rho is -8.1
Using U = 117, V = 130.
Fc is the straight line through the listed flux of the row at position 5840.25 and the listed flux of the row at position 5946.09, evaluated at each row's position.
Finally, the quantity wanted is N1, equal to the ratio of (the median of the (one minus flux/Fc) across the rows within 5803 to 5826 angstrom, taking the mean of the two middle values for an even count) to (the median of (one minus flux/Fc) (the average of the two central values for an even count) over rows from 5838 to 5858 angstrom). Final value 1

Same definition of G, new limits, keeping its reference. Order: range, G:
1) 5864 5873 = -1.4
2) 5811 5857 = -2.9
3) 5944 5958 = 1.3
